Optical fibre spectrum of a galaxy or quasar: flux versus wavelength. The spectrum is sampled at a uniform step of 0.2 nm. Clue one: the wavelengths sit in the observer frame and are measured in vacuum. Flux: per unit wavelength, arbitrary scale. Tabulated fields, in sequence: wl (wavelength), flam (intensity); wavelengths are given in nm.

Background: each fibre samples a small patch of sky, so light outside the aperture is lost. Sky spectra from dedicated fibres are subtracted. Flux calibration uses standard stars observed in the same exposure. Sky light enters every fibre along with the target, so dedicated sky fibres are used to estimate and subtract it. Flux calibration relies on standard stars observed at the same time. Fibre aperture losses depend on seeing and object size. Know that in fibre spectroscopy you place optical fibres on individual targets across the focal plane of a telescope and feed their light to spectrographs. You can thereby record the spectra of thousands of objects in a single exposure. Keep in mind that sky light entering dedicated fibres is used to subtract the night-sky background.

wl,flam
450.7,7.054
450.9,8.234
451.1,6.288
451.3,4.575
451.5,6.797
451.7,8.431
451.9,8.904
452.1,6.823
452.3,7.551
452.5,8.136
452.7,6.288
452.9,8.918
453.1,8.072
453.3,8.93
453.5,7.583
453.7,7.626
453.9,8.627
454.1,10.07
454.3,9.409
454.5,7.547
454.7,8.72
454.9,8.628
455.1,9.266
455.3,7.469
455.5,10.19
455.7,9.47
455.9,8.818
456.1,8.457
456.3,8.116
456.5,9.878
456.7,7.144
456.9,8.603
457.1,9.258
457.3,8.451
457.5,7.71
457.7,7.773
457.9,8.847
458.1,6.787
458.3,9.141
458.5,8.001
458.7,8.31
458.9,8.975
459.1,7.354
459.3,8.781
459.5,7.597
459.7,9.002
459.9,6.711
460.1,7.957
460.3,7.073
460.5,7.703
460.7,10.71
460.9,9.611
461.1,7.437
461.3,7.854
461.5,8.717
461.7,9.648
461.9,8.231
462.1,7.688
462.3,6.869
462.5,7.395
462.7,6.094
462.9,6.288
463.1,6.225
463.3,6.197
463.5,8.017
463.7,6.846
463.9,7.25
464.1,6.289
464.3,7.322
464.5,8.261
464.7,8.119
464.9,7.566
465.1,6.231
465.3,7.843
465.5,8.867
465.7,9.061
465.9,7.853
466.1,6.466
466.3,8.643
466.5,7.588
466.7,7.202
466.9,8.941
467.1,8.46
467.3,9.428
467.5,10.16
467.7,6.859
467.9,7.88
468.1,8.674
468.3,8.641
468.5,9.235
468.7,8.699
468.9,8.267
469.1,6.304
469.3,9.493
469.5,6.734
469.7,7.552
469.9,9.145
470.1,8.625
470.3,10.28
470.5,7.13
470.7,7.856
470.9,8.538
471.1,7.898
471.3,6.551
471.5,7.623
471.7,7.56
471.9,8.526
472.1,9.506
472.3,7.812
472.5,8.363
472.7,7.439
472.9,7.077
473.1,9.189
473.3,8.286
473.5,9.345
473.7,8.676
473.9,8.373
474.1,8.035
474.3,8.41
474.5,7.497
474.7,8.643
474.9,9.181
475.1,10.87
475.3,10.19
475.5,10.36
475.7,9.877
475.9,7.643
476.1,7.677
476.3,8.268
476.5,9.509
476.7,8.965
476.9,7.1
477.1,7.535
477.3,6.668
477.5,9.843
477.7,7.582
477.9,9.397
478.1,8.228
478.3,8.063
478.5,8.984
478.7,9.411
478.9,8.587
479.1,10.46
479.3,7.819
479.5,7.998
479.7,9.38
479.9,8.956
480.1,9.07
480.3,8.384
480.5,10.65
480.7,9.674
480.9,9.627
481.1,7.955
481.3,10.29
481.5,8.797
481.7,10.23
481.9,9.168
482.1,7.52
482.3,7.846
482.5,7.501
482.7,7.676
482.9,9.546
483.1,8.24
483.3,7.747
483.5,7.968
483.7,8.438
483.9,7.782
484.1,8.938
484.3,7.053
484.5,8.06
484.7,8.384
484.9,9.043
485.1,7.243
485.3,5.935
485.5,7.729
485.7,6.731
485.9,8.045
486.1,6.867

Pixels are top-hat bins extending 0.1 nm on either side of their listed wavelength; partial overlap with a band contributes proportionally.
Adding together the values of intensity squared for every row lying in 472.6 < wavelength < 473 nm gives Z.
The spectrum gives 105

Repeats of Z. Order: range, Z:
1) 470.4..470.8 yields 113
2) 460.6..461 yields 207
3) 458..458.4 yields 130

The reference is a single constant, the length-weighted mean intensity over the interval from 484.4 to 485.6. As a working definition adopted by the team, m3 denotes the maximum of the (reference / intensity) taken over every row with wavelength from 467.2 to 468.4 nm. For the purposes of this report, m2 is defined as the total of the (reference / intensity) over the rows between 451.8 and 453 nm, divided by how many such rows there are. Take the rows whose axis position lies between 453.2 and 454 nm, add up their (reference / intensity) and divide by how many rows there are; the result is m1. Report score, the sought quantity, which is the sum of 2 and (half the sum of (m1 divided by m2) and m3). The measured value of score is 3.03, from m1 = 0.95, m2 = 1.01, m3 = 1.13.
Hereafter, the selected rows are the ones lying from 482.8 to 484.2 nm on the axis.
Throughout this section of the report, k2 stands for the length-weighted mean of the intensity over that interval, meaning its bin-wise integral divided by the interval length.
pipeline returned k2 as 8.4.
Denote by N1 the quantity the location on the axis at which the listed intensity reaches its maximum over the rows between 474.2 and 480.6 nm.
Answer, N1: 475.1 nm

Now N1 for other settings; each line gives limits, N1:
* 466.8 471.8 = 470.3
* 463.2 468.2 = 467.5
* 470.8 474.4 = 472.1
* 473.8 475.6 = 475.1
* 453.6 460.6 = 455.5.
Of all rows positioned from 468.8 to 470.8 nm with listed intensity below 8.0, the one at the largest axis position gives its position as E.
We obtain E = 470.7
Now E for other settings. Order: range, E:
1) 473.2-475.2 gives 474.5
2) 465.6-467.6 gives 466.7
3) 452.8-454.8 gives 454.5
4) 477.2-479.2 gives 477.7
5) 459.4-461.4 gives 461.3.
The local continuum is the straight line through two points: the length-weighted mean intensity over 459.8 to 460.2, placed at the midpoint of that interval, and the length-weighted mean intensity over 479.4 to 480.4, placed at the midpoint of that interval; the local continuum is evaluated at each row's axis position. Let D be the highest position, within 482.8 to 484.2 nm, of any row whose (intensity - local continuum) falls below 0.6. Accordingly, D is 484.1 nm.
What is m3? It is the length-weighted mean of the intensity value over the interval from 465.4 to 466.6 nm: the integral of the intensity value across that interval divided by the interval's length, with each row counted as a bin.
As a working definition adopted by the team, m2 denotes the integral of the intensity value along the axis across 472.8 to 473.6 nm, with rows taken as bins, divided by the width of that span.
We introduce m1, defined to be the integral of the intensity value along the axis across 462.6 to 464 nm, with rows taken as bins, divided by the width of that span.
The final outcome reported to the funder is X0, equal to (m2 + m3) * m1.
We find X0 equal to 111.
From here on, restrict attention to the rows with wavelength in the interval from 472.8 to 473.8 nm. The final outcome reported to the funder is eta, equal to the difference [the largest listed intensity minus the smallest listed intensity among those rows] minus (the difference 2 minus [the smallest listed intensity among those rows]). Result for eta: 7.3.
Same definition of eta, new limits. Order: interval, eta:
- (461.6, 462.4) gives 7.6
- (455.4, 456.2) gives 8.2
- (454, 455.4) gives 8.1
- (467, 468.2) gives 8.2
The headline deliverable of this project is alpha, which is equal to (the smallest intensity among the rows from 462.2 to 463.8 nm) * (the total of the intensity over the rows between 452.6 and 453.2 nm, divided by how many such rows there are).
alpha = 47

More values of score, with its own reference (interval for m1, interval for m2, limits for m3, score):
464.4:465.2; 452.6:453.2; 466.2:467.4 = 3.05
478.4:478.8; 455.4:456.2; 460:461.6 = 3.05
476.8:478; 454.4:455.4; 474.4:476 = 3.04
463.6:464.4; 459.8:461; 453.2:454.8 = 3.10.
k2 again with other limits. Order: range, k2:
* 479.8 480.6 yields 9.3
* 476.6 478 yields 8.2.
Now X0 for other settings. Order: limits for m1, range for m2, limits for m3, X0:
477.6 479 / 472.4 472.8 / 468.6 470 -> 137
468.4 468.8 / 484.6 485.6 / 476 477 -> 143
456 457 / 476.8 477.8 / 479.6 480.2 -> 142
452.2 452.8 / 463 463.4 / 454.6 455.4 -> 108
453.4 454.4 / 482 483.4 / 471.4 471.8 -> 135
